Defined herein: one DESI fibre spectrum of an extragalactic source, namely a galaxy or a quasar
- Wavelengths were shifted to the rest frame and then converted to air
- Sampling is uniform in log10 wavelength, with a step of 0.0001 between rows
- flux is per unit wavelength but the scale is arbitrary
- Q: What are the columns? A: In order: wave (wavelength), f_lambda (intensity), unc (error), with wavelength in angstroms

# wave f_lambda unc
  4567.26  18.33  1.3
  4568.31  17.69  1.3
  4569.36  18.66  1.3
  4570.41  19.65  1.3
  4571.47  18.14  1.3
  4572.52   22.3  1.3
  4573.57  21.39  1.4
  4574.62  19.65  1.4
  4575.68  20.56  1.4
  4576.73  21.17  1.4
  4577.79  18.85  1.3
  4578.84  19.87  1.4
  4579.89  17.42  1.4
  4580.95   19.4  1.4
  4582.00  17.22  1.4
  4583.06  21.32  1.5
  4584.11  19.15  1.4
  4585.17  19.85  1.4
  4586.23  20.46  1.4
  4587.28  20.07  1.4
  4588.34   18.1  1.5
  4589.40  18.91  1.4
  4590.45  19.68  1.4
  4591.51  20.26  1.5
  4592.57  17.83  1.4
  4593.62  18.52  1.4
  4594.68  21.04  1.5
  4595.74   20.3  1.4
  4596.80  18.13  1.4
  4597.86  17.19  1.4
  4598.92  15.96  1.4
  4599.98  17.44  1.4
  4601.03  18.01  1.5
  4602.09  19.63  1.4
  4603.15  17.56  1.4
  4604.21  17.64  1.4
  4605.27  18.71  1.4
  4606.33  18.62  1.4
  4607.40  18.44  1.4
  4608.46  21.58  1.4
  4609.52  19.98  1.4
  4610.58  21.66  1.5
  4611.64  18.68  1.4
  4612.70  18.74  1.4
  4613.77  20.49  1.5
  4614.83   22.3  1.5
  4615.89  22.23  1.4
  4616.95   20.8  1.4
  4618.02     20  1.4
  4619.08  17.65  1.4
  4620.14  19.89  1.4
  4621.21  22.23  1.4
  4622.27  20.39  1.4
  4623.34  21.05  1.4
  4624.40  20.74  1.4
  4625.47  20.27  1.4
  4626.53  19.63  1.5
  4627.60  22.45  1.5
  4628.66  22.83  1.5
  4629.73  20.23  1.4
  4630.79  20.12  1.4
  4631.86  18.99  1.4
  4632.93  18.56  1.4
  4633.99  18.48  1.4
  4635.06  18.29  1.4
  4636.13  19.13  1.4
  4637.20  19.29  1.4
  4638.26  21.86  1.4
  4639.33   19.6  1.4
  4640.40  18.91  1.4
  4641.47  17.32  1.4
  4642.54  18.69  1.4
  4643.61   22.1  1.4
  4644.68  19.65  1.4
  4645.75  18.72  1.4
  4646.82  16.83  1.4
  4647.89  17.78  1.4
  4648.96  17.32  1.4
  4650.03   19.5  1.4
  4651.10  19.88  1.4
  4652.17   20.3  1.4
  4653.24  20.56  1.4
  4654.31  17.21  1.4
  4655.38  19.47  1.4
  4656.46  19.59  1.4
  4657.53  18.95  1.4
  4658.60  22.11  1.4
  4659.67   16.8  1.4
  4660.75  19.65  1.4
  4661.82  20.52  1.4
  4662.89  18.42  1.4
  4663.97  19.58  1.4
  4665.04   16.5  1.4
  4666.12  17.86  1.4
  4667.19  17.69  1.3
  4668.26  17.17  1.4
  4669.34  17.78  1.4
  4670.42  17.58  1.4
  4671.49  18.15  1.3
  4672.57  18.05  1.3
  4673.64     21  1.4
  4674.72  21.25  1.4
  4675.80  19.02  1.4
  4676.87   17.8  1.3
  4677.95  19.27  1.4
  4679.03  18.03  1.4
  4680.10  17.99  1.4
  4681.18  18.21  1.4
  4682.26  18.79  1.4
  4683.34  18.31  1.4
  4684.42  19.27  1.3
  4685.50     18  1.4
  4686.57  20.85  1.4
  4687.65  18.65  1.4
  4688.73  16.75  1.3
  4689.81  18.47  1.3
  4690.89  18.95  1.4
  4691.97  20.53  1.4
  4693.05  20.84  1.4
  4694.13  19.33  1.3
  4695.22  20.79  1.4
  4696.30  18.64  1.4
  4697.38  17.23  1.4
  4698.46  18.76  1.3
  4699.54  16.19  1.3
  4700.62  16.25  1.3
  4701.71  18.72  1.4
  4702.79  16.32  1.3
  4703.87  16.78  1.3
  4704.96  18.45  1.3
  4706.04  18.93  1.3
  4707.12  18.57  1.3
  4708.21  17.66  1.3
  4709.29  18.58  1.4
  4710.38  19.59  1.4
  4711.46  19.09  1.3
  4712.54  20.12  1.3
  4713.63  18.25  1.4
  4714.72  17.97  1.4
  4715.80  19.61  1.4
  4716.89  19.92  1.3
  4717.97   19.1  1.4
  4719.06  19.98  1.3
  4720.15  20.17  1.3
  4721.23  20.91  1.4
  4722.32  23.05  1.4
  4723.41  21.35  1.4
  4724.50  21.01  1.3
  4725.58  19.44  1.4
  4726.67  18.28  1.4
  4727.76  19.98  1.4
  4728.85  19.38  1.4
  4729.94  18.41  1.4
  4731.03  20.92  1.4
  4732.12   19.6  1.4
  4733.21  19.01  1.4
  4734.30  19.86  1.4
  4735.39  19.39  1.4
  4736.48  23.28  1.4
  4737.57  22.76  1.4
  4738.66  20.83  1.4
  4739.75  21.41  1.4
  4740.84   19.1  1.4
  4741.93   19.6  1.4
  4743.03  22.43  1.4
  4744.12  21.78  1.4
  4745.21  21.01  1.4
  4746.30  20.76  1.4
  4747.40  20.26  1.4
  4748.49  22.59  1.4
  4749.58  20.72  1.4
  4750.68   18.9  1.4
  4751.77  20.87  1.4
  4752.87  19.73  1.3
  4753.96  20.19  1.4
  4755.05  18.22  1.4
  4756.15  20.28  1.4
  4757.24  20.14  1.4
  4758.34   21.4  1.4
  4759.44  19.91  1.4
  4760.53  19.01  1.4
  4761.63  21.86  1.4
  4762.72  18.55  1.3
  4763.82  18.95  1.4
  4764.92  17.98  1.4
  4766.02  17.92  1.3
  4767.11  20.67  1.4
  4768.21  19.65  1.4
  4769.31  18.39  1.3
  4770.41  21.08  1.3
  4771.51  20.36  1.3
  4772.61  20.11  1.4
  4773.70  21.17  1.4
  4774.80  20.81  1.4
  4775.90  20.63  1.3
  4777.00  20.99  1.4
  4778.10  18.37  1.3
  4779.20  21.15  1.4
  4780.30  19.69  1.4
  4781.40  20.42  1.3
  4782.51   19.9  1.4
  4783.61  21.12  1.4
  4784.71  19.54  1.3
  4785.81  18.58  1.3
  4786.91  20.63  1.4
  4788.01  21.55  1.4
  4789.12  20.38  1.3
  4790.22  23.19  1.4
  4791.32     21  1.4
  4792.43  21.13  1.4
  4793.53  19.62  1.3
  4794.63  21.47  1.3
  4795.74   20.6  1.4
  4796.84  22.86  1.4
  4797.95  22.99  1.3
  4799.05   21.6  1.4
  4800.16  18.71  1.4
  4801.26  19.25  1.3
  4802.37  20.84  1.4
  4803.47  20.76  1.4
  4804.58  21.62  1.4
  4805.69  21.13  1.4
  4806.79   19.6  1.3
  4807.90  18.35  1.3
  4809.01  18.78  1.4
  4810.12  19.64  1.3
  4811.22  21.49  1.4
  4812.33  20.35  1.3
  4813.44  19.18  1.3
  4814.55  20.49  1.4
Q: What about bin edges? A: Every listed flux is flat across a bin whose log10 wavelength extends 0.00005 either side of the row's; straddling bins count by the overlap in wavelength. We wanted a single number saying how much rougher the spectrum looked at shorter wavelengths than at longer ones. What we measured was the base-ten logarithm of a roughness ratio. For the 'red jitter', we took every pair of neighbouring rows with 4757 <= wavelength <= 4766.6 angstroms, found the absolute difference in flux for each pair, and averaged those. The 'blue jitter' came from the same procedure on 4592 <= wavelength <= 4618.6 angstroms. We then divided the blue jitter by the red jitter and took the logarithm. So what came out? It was -0.04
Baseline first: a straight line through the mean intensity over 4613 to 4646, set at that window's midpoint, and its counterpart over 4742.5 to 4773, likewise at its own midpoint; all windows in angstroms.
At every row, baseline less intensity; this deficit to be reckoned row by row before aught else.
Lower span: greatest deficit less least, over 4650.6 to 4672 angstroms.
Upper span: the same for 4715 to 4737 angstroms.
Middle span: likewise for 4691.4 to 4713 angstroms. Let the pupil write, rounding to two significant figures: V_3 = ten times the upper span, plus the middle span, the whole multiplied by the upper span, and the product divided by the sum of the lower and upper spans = 26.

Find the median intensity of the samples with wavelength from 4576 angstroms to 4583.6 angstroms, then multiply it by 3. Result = 58.2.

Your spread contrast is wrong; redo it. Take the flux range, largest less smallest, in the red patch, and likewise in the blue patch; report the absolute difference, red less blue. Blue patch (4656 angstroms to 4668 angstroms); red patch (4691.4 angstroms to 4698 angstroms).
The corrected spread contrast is 2.00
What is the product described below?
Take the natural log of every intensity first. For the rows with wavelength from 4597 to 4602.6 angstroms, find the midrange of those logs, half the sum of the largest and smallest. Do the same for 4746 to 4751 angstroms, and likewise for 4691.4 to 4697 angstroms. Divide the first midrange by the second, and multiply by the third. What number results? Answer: 2.83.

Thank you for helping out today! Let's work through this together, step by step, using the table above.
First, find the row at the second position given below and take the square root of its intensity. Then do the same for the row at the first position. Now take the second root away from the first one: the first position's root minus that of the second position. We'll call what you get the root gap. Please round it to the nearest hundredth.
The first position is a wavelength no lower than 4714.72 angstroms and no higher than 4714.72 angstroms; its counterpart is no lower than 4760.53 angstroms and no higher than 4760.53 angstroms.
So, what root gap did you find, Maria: -0.12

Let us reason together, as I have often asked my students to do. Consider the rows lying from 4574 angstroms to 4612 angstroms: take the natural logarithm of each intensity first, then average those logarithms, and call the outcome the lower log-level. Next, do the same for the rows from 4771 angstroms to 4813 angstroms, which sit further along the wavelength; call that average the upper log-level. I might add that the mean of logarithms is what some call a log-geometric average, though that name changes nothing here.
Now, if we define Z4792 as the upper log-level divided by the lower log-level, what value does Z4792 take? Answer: 1.02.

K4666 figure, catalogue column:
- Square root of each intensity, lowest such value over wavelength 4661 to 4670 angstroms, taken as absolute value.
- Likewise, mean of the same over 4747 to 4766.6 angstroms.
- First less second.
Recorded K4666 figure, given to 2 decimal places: -0.39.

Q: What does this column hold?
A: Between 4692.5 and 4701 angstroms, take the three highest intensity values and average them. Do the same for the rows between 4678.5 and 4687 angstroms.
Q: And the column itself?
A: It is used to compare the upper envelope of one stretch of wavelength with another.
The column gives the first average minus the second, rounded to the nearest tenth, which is 0.7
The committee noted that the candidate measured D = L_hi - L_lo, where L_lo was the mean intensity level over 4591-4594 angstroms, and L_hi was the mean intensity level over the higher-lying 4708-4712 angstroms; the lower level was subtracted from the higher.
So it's -0.1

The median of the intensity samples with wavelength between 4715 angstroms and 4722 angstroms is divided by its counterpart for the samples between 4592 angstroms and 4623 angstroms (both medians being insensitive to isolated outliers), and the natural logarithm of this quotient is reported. 0.06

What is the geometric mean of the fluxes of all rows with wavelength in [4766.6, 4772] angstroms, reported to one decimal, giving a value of 20.0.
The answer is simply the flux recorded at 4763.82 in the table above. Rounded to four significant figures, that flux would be 18.95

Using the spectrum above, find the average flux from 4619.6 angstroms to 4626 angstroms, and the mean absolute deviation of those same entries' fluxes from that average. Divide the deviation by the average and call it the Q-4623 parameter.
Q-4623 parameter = 0.028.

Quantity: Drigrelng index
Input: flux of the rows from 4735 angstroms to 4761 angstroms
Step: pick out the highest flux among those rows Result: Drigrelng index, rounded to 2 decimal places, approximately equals 23.28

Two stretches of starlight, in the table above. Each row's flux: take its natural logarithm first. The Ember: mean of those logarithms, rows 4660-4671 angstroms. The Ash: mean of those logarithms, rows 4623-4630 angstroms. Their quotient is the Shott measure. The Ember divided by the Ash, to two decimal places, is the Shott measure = 0.95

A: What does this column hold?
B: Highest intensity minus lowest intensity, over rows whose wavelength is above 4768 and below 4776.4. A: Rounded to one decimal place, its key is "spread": 2.8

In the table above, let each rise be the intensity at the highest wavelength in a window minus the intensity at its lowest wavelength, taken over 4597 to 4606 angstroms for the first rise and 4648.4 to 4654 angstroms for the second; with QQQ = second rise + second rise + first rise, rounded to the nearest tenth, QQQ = 8.0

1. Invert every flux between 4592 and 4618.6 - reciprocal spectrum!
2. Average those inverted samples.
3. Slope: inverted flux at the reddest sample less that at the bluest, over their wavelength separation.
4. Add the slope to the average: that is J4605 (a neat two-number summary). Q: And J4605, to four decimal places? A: 0.0521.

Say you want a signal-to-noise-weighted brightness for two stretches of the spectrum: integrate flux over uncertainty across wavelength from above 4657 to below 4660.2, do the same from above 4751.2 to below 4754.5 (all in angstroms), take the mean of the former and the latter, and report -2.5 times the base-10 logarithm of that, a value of -4.17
